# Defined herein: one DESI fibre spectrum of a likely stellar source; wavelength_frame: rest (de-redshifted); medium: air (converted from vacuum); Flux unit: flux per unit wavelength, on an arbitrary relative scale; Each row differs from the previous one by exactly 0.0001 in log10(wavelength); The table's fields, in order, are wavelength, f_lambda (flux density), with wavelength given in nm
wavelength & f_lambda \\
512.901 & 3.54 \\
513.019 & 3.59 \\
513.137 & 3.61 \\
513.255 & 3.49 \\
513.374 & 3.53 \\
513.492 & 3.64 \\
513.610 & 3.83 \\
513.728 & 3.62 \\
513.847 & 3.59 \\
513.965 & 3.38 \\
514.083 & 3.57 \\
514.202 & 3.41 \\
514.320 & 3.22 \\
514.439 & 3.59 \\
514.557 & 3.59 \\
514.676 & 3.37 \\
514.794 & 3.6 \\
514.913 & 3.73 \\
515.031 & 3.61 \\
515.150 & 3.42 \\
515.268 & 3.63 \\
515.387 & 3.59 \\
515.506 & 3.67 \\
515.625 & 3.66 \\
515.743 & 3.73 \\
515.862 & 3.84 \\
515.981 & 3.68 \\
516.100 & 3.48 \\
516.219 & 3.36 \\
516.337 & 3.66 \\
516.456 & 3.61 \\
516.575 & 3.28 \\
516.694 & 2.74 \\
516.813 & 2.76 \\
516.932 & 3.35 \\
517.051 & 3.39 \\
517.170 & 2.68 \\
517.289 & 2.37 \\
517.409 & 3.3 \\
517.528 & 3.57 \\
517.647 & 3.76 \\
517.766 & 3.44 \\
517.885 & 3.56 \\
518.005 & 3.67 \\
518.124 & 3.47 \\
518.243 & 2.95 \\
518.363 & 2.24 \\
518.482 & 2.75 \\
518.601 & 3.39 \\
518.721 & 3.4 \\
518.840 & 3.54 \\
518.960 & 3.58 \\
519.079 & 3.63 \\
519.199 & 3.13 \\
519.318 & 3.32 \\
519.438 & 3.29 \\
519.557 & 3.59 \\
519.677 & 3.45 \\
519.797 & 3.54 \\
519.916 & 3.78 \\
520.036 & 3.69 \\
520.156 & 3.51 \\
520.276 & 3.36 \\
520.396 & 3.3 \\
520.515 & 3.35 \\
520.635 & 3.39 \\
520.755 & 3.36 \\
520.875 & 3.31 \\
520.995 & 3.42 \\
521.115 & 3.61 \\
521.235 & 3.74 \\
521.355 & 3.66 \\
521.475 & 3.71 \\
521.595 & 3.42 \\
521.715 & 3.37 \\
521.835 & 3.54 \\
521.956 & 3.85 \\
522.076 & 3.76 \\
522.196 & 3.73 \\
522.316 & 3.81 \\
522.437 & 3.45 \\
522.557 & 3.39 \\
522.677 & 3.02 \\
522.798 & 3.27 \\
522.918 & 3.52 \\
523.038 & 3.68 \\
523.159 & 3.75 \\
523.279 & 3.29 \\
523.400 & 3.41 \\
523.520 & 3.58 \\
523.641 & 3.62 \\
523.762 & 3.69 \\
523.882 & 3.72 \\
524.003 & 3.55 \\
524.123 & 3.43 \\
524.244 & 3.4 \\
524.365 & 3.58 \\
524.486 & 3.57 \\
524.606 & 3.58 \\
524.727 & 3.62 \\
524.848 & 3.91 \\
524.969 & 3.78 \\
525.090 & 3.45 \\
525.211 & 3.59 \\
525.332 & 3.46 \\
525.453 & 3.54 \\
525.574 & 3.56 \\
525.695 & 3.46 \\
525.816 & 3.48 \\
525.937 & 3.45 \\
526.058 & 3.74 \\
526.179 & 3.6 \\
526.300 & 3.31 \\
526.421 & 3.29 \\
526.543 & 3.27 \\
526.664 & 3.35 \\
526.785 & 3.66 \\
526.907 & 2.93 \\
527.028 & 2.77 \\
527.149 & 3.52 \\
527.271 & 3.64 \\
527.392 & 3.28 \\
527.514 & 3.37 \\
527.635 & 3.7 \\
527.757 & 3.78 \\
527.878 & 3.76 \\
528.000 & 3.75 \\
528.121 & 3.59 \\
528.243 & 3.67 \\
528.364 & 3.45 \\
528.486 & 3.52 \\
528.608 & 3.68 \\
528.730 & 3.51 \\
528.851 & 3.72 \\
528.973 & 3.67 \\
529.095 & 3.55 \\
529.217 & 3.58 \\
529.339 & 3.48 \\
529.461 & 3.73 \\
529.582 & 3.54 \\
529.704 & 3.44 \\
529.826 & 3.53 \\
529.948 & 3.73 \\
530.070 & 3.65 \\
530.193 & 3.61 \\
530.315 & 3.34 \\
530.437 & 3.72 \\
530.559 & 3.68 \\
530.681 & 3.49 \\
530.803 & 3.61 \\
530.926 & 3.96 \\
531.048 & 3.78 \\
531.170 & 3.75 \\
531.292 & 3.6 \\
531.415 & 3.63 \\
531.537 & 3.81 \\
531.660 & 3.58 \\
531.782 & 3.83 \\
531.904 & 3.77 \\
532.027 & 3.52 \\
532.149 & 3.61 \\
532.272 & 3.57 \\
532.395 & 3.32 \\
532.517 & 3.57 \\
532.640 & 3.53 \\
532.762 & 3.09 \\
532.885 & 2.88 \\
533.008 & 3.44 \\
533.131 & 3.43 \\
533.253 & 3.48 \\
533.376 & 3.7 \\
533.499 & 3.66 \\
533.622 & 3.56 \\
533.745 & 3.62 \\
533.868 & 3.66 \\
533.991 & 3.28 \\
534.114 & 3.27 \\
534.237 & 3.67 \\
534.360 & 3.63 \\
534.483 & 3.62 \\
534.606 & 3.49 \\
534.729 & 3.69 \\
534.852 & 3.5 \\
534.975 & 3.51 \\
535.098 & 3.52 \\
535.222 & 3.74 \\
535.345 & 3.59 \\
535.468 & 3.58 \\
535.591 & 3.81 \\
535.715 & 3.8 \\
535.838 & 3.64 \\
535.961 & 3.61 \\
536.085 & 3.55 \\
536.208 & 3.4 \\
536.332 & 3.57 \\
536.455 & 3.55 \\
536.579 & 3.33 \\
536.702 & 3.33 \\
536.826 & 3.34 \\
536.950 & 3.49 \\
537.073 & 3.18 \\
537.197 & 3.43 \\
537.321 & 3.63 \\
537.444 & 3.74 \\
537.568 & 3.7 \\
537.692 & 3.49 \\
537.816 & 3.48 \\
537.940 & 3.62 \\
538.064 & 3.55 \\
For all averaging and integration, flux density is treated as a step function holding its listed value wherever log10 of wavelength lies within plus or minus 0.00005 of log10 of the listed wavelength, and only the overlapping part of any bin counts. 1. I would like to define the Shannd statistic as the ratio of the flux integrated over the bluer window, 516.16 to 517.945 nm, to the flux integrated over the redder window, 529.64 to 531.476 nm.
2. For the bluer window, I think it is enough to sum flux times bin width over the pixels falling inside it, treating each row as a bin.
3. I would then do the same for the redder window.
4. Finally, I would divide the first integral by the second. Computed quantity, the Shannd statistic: 0.87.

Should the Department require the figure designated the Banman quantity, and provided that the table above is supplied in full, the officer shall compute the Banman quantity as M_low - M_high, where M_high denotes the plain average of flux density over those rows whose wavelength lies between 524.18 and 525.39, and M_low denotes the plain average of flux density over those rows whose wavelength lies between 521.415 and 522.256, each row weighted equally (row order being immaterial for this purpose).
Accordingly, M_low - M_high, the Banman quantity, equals 0.03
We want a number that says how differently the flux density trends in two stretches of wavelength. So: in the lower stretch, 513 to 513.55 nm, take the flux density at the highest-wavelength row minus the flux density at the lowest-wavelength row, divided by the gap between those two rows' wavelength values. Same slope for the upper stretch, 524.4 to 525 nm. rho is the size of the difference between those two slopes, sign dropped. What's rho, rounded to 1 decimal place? 0.3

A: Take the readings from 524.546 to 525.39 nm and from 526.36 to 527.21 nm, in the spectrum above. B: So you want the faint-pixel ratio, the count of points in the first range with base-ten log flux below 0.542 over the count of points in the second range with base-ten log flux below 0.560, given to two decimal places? 0.33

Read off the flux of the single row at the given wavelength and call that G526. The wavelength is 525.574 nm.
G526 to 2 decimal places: 3.56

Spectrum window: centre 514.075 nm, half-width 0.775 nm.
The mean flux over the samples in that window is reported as 3.53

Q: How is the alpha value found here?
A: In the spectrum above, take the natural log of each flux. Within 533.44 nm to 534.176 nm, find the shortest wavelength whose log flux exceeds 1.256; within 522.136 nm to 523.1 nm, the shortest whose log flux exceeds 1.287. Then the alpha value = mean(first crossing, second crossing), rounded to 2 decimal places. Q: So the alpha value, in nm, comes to 527.85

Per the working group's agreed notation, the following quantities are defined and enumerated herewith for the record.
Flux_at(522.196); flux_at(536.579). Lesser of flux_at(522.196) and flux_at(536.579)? 3.33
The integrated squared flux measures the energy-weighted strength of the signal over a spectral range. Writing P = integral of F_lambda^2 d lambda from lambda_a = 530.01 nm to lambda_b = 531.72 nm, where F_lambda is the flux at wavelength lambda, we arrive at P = 22.9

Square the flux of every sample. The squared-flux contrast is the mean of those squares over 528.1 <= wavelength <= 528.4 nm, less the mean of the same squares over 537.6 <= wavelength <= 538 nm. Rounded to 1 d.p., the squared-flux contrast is 0.3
